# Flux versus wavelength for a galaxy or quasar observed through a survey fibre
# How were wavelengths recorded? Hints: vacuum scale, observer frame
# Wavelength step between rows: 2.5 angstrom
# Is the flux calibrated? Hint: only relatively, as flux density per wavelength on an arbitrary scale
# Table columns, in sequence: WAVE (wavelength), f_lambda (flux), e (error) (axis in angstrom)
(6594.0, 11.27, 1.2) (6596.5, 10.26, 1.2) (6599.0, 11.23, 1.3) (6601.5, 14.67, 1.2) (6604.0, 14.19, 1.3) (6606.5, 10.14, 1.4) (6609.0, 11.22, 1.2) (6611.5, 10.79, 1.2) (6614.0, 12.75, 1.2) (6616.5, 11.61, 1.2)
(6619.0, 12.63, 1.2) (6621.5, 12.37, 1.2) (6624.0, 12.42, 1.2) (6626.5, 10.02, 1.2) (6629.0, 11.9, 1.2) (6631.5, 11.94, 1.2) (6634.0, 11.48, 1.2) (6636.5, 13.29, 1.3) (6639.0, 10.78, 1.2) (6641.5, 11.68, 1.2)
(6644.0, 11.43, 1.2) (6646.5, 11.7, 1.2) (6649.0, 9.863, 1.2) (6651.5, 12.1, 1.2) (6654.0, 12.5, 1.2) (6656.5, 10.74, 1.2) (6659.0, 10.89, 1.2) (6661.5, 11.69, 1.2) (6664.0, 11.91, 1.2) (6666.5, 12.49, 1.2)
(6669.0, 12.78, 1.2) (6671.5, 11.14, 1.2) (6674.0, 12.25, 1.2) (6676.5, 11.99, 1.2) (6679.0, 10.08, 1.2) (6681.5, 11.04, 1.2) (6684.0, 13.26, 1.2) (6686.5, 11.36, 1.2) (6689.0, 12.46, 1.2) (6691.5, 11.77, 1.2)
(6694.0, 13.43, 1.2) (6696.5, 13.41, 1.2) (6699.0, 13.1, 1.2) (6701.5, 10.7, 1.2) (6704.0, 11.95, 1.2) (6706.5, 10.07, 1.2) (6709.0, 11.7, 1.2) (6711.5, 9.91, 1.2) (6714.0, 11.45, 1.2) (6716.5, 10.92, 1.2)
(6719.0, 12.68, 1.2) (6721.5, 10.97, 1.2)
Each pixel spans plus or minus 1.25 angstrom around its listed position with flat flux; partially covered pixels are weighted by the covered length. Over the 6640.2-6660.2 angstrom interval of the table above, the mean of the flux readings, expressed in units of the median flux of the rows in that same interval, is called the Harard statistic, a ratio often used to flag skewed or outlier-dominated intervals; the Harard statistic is 0.98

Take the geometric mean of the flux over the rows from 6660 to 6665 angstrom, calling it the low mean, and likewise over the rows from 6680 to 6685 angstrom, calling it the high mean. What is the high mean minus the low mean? 0.30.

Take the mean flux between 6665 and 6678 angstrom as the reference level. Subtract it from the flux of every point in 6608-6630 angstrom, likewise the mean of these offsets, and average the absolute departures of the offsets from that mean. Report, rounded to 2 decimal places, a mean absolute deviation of 0.74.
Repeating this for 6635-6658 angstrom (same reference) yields 0.77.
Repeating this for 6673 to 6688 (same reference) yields 0.84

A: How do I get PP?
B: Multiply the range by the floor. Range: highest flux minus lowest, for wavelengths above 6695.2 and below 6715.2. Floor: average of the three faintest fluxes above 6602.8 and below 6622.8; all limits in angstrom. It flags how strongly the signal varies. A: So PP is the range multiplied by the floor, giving 37.5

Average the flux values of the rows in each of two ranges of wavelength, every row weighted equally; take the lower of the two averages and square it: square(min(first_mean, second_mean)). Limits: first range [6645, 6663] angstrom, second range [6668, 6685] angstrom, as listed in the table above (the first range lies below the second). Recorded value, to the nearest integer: 129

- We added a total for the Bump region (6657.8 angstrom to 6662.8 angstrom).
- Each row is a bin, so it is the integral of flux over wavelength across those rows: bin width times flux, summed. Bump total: 56.5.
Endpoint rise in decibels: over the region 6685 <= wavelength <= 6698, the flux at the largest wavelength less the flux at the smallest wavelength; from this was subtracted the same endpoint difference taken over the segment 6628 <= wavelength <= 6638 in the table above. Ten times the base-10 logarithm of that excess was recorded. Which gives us -2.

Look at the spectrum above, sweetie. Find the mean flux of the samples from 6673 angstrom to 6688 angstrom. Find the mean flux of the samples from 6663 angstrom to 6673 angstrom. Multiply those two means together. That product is 141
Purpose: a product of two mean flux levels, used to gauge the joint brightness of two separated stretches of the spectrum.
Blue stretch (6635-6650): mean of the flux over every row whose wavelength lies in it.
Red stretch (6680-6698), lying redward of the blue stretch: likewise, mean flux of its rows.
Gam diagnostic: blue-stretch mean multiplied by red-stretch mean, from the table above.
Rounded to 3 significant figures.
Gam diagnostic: 142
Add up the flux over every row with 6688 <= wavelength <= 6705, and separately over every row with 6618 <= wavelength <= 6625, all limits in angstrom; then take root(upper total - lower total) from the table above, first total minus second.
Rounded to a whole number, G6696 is 7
